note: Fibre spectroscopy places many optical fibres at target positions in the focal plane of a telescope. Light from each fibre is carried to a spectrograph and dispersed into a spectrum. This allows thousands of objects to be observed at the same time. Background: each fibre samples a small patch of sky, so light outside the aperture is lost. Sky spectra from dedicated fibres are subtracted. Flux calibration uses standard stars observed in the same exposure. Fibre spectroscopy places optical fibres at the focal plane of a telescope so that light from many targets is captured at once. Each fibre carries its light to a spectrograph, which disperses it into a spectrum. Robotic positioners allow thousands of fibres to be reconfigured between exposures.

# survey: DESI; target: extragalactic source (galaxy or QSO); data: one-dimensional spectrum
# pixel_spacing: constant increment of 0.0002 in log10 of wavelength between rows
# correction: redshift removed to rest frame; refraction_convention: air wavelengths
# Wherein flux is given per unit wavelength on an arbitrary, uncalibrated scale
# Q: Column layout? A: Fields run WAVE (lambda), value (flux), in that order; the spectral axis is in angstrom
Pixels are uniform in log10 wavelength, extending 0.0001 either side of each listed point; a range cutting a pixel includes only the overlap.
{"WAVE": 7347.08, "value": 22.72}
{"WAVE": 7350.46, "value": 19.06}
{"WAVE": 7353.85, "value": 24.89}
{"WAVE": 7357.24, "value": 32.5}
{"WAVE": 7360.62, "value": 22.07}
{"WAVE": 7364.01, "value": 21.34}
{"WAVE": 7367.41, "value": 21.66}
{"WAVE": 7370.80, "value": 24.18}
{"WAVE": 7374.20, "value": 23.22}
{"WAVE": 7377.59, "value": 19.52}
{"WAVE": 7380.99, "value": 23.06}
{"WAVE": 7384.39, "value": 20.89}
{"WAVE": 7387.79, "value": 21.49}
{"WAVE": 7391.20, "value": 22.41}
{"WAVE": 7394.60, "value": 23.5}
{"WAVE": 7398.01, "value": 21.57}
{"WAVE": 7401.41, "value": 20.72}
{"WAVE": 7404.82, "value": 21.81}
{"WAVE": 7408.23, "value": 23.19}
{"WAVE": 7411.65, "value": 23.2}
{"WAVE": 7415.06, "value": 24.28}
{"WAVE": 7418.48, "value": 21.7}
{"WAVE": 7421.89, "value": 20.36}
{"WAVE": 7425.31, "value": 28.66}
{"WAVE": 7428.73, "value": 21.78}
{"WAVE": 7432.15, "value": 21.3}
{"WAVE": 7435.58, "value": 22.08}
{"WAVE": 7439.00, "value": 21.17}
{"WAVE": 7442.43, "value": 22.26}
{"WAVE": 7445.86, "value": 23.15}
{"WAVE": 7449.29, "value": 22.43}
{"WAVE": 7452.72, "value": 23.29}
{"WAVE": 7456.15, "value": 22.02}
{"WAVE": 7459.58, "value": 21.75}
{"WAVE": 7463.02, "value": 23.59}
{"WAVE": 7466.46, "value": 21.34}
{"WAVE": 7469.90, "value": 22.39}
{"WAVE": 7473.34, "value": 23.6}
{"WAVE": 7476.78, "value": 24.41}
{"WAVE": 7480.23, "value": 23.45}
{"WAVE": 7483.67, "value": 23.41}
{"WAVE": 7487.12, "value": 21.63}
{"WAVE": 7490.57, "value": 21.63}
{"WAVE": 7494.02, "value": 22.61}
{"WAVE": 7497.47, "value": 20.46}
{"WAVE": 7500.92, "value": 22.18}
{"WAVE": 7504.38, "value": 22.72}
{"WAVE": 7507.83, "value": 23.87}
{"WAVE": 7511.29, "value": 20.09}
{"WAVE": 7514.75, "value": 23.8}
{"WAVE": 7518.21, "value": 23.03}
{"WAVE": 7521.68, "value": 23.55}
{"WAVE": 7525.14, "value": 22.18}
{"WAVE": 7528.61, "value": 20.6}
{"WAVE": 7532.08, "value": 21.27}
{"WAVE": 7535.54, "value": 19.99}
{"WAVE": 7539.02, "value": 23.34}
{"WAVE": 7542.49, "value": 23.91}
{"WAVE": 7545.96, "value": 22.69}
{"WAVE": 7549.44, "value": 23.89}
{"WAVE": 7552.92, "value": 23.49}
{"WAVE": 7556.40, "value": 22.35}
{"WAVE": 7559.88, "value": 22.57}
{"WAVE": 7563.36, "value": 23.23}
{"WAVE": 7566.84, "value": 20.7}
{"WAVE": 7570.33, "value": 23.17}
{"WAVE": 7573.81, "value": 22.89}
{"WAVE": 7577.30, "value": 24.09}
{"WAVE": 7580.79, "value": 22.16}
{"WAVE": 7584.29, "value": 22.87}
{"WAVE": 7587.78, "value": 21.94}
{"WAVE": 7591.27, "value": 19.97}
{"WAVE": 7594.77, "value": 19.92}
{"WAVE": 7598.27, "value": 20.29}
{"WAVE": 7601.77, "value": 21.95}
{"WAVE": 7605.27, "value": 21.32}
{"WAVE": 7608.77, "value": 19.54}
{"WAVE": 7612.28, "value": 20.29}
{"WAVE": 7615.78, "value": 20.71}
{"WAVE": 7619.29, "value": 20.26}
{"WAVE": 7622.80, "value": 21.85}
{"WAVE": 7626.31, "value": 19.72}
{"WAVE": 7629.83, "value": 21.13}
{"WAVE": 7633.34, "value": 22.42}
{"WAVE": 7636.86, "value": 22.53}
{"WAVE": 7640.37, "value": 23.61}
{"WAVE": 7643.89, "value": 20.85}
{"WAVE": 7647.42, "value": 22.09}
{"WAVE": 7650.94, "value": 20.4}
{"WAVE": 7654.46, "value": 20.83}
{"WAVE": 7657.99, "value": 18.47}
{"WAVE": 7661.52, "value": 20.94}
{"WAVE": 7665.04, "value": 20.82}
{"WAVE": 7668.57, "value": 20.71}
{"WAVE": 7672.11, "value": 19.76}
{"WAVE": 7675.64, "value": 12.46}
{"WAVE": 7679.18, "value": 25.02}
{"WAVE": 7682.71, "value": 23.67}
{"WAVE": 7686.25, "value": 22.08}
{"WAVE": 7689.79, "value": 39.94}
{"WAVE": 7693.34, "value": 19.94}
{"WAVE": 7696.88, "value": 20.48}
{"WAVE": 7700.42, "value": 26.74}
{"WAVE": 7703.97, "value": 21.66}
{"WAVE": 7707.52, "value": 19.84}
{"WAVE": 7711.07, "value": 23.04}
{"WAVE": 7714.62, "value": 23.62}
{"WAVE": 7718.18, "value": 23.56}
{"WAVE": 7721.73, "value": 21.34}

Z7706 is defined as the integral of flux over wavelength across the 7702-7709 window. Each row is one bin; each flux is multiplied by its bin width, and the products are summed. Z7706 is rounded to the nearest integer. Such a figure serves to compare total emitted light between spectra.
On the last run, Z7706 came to 147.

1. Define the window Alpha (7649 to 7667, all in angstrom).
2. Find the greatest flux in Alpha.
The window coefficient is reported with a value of 20.94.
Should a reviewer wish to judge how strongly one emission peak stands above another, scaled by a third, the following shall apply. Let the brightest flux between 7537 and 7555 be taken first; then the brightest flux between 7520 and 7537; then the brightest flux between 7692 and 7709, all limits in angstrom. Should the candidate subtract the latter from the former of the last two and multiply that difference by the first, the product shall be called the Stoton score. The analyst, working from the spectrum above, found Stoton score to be -76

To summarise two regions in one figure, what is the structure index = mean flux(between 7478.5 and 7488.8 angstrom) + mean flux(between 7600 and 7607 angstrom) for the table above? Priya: 44.5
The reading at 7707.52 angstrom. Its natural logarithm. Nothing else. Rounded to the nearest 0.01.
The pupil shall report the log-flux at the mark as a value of 2.99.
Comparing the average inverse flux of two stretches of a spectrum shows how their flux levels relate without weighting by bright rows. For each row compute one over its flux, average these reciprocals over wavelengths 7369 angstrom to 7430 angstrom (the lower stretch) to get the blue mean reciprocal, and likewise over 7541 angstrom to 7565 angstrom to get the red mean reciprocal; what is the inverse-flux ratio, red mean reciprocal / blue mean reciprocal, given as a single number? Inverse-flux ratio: 0.967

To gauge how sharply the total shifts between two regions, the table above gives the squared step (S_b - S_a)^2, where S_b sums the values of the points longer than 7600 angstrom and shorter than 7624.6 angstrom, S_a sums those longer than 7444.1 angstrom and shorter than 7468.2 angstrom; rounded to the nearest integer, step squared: 136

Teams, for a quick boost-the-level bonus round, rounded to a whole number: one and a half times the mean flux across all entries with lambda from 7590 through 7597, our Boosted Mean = 30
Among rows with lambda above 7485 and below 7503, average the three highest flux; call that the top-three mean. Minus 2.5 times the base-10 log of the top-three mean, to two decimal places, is -3.36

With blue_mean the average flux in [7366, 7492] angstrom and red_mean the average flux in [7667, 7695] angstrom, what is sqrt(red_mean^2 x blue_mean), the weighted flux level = 109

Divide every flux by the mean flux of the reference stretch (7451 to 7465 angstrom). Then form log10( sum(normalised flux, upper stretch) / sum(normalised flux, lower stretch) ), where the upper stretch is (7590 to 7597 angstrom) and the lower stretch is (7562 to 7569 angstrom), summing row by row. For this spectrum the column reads -0.042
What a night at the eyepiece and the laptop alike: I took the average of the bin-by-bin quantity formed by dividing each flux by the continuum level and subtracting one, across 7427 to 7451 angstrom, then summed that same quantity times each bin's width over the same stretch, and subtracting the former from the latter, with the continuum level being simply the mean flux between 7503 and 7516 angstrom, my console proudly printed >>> -0.6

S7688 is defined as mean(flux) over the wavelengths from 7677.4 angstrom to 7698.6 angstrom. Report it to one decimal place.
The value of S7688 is 25.2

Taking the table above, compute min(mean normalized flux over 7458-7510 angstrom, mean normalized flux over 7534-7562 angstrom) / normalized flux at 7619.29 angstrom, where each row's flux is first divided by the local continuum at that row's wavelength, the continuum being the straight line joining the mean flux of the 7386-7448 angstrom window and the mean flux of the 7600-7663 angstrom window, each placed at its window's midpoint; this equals 1.07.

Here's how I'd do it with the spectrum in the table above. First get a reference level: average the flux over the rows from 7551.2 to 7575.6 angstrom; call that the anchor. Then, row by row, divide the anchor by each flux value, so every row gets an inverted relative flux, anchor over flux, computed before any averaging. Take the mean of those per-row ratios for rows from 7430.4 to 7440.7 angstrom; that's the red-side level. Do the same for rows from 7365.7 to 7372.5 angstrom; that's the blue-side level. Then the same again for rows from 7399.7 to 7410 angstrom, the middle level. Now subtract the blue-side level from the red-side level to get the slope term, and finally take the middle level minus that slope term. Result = 0.97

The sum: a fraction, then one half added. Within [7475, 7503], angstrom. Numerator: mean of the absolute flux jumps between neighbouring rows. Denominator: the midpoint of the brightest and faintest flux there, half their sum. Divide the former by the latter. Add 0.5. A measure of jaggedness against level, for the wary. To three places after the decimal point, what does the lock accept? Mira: 0.549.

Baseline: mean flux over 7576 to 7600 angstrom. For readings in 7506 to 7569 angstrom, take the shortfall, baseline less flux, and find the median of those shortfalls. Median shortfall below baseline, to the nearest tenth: -1.3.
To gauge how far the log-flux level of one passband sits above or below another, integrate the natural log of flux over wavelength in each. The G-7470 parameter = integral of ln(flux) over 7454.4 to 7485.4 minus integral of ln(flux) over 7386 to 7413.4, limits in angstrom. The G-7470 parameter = 12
